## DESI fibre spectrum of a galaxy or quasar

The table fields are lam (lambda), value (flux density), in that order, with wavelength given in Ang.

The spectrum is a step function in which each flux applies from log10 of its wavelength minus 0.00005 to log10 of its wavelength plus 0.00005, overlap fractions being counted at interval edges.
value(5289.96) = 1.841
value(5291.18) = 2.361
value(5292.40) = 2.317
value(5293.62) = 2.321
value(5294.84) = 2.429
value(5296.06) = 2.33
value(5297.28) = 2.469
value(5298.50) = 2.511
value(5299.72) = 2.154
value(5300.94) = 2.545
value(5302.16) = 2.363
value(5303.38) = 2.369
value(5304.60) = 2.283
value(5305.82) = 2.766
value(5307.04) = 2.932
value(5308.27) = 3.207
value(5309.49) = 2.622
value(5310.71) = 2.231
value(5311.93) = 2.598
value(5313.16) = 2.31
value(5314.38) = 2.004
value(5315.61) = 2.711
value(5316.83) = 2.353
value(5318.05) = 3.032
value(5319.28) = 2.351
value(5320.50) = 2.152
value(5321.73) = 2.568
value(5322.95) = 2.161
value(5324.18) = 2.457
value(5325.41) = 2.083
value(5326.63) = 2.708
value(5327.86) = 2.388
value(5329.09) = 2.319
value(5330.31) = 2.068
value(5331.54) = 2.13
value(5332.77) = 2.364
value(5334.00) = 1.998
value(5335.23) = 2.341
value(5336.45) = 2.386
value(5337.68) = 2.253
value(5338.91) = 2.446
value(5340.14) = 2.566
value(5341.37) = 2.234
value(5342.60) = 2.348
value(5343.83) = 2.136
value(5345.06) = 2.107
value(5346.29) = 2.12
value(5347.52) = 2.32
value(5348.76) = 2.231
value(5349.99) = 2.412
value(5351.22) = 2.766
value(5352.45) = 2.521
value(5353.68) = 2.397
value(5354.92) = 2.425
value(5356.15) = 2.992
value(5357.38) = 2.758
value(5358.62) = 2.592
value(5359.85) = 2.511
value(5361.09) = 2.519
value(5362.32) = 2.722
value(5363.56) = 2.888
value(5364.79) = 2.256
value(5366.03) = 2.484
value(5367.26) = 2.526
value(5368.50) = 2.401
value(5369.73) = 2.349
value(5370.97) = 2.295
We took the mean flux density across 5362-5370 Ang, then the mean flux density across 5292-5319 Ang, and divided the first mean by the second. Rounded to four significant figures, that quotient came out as 1.010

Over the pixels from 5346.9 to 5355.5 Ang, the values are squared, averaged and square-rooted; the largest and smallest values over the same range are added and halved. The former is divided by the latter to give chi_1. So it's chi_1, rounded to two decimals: 0.98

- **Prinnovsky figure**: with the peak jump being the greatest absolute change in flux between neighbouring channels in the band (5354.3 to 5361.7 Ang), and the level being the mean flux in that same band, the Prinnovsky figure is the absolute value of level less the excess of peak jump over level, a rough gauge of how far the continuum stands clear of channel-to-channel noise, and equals 4.70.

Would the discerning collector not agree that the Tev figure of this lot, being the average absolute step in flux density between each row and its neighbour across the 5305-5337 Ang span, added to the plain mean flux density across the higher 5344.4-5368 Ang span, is 2.85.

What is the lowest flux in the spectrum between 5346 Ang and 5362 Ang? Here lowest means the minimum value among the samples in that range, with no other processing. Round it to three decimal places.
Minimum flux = 2.120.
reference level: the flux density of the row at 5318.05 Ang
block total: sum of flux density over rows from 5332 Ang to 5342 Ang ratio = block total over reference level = 6.1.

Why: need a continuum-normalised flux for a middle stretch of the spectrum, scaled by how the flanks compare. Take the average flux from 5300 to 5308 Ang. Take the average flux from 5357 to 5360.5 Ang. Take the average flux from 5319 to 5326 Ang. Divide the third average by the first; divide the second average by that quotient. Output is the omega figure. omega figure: 2.9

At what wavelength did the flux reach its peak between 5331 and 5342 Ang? 5340.14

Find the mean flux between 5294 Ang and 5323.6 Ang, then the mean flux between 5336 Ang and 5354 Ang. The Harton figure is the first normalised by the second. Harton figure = 1.05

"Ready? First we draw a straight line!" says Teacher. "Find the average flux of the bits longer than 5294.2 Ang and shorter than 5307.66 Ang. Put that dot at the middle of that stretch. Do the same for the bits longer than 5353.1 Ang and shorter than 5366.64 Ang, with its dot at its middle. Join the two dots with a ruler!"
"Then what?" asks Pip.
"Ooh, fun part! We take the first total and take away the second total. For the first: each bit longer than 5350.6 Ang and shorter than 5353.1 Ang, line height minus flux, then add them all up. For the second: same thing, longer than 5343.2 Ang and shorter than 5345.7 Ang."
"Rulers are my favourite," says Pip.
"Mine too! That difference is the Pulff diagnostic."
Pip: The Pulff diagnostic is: -1.0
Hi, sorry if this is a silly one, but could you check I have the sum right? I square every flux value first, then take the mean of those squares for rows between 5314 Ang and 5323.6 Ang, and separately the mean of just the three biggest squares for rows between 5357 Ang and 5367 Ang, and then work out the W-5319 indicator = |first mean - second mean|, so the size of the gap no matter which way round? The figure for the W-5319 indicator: 1.8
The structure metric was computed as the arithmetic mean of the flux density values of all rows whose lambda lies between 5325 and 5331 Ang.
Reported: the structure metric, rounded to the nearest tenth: 2.3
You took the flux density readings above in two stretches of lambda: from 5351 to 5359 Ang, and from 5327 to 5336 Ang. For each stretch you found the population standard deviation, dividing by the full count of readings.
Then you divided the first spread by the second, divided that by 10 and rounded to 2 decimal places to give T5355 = 0.13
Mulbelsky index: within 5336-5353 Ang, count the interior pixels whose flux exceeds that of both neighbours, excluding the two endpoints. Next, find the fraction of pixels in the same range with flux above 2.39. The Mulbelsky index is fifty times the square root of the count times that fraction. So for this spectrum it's 60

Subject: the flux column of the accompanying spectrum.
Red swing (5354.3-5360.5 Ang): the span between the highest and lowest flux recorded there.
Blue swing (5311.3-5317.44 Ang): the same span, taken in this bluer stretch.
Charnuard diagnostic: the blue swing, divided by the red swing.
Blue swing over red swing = 1.2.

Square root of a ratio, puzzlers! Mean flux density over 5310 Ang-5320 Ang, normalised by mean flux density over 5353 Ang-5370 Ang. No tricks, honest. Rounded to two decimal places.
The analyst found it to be 0.98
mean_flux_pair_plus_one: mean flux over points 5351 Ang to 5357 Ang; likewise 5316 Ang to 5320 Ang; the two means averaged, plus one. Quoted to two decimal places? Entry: 3.60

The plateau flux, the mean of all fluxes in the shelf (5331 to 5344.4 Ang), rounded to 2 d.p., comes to 2.29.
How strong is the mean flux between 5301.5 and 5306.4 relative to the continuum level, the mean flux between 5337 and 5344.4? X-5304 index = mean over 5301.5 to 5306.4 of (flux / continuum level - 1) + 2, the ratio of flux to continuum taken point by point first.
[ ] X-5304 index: 2.05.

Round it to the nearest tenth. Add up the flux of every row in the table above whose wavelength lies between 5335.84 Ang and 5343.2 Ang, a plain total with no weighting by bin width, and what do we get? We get 14.2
